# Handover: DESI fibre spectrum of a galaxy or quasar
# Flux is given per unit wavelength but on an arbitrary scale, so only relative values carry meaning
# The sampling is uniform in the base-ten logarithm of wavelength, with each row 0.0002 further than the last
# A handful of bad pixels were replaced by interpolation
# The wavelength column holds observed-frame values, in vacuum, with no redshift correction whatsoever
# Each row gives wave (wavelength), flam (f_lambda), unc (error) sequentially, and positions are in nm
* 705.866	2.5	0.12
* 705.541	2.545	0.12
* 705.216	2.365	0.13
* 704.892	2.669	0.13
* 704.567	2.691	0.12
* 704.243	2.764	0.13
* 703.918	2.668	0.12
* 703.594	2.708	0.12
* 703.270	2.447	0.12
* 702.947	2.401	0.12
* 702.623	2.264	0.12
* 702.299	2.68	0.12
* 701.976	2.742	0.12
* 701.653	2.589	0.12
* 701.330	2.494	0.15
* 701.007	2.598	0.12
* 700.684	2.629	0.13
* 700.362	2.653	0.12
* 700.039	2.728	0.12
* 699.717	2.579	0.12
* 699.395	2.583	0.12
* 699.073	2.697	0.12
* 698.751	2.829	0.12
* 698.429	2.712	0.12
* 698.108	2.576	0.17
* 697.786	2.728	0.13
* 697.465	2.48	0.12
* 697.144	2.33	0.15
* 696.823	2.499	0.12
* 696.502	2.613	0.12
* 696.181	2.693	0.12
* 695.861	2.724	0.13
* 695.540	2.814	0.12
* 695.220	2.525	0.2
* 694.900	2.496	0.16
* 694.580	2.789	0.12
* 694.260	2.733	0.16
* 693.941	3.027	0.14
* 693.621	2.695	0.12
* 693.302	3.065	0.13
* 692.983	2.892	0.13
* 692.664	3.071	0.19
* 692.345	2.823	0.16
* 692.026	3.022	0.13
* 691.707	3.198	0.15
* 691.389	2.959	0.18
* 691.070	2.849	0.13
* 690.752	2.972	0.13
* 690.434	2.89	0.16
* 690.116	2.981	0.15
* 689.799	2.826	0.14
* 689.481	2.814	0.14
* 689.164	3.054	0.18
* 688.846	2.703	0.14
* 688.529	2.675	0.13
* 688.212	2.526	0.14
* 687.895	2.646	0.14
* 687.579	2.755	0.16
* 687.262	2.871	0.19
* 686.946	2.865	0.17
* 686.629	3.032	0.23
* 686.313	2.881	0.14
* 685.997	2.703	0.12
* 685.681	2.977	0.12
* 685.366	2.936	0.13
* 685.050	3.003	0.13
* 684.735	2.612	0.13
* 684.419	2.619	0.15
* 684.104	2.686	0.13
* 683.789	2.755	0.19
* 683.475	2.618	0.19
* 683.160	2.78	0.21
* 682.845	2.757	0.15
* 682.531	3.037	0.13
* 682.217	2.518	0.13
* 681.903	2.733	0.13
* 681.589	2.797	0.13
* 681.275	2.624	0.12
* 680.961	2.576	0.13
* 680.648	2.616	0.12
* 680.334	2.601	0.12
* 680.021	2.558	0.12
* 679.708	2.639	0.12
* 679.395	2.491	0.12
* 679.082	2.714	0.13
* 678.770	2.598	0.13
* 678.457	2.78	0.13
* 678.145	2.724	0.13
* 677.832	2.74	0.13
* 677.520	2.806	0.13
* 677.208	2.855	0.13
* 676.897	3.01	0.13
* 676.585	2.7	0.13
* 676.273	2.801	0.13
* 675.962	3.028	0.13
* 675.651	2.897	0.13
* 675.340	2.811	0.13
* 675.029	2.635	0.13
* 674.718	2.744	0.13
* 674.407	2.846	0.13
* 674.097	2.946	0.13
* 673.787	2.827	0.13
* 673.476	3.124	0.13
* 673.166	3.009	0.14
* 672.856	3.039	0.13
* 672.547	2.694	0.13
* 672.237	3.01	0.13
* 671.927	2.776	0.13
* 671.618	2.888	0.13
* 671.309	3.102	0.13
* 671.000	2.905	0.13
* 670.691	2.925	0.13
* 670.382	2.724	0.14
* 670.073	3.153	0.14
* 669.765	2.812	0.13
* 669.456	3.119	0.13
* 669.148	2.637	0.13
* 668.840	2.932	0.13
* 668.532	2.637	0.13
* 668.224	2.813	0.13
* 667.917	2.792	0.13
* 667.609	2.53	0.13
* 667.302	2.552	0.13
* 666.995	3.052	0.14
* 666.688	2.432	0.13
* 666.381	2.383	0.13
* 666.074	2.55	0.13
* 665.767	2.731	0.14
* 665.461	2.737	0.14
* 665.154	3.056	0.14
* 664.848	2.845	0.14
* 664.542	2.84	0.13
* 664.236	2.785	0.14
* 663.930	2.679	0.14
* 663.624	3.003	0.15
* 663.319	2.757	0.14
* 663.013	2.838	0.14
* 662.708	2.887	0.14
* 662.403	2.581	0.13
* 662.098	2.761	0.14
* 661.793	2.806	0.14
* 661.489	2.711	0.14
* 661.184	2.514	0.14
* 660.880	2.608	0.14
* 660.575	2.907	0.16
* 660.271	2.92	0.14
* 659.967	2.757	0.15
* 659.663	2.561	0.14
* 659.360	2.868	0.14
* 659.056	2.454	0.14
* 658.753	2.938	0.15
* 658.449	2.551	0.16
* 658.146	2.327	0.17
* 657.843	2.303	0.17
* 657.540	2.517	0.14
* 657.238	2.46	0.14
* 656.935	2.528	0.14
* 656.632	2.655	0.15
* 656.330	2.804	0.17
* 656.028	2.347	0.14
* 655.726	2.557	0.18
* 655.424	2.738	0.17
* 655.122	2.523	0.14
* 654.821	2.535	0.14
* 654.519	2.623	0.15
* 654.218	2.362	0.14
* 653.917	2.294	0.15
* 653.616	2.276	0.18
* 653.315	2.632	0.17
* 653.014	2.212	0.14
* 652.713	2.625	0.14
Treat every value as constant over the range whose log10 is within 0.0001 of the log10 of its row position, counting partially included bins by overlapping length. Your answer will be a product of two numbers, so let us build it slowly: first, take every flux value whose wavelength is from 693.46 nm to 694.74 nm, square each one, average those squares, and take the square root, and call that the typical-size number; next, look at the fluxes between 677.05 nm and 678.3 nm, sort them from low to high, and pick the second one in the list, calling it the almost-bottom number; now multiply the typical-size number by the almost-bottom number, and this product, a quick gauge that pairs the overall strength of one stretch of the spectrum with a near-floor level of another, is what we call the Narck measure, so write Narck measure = 7.7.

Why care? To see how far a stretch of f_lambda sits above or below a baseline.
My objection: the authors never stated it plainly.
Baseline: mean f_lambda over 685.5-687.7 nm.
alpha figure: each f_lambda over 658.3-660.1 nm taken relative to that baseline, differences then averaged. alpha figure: -0.18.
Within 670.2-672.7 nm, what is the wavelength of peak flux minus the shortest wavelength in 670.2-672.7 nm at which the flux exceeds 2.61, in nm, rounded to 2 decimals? 0.93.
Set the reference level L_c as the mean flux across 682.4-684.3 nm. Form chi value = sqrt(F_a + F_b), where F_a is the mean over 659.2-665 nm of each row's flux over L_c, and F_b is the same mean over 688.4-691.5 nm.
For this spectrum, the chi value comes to 1.43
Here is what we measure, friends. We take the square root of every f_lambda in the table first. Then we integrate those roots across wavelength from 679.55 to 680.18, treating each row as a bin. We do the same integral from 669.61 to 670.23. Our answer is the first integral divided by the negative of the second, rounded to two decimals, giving -0.95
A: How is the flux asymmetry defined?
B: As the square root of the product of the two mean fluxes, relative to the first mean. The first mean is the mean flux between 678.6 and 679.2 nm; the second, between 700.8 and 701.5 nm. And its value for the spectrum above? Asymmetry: 0.98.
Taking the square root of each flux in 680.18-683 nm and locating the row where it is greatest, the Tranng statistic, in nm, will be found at 682.531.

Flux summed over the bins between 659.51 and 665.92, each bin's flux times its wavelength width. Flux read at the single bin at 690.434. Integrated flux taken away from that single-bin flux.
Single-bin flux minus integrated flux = -15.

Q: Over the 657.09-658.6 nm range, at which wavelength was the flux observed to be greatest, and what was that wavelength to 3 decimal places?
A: 658.449 nm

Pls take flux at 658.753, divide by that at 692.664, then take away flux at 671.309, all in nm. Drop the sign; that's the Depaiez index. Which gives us 2.1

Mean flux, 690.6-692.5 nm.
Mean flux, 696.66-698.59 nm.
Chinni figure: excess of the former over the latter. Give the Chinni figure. 0.42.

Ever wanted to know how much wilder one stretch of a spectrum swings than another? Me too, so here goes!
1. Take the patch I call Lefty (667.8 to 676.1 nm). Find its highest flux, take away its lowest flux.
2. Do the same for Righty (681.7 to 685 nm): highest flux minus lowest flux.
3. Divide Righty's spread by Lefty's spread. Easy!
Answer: 1.0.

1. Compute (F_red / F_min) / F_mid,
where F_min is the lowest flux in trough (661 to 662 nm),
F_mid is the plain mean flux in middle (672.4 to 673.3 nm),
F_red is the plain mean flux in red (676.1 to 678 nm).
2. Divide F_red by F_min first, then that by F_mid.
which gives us 0.38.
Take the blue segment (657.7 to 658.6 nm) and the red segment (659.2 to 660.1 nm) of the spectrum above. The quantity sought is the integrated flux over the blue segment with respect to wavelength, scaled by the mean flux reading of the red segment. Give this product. 5.9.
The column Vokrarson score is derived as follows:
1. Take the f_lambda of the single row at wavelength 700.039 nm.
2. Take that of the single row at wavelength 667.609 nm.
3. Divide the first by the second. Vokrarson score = 1.08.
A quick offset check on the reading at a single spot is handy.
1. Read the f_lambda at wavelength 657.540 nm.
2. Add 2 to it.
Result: 4.52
